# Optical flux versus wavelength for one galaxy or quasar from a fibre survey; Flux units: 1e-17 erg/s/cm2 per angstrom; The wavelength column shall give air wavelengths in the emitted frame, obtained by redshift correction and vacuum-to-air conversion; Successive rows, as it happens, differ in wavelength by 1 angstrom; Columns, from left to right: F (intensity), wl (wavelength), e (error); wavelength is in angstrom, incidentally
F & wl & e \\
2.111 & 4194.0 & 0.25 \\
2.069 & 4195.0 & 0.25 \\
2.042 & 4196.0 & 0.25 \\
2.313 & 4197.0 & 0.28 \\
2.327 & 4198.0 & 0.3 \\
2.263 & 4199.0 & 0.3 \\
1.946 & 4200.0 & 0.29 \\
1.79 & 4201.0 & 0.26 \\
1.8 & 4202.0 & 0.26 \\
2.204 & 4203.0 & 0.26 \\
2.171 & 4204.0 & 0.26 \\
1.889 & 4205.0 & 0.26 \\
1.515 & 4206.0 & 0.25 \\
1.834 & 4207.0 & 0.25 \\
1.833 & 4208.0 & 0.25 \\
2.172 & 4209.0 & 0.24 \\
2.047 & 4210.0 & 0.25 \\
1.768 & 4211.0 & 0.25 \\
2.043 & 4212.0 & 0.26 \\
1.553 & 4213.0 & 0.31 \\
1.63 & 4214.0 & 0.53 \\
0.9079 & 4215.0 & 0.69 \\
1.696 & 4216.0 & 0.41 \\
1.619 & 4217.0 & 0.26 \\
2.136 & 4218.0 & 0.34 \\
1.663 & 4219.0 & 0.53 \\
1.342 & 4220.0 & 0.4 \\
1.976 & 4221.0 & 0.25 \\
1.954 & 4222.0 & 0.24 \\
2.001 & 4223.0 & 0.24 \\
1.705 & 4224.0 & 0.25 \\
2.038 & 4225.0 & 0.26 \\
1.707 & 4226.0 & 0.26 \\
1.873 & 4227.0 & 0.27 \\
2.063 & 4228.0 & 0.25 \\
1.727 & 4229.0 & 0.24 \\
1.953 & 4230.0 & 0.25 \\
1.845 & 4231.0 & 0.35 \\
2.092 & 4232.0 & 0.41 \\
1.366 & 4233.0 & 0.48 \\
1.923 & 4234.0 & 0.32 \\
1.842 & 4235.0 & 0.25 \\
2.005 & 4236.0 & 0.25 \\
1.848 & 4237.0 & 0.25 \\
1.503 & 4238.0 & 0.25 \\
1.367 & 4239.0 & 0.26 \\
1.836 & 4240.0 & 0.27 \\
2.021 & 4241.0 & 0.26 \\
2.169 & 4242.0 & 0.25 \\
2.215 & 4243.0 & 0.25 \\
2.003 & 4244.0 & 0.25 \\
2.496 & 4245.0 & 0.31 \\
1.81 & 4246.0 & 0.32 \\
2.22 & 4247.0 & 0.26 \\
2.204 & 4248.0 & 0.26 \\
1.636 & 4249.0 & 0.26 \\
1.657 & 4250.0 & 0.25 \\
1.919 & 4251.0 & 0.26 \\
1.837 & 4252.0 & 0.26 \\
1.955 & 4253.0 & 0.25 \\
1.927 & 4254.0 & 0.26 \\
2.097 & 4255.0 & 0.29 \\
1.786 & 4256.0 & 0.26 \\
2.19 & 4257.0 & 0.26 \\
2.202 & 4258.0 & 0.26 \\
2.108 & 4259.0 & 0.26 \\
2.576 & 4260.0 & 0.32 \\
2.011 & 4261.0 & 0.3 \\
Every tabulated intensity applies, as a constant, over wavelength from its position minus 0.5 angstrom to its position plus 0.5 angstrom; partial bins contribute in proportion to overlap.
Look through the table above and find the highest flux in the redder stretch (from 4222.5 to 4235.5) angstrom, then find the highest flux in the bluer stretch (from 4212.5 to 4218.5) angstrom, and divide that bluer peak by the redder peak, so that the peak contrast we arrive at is 1.02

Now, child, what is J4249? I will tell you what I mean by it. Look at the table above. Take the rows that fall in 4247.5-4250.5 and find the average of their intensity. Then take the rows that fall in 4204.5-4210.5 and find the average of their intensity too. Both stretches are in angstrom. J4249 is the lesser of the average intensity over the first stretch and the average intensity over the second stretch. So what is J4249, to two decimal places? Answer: 1.83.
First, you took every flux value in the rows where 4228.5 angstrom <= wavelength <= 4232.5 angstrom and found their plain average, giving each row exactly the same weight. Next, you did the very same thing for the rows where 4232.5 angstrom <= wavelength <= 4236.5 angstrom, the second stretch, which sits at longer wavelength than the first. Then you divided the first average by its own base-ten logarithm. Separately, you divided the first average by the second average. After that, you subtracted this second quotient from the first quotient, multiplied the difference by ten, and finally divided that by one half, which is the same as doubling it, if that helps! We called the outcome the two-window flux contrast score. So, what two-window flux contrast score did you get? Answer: 115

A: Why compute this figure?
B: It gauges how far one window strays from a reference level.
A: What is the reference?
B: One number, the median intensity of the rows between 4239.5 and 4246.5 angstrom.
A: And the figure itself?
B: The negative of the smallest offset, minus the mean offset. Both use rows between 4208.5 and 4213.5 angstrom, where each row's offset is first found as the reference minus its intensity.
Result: 0.0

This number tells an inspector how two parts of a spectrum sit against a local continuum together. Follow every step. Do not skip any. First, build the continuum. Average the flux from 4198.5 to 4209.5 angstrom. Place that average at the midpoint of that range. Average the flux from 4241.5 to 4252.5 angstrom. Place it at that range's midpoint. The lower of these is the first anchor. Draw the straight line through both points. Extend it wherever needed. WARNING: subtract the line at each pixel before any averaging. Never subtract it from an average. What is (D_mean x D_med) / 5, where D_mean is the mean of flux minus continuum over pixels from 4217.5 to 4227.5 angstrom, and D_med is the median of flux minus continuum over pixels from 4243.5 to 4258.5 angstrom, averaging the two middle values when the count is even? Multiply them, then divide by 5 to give 0.0019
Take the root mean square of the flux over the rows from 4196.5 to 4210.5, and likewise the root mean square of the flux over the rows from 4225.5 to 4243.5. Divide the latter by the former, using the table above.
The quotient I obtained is 0.92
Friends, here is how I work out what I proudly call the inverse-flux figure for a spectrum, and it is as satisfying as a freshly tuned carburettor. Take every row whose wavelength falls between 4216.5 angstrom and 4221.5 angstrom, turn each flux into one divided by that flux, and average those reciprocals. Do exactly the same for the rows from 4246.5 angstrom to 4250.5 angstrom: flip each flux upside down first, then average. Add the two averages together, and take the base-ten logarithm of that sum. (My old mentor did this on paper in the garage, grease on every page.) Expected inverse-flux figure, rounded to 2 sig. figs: 0.048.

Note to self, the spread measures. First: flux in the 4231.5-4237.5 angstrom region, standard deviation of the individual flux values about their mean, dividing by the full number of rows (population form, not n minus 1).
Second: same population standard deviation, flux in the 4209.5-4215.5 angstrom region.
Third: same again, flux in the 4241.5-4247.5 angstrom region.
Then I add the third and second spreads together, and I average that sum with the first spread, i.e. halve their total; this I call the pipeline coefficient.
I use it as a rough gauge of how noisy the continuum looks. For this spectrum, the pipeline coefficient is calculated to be 0.413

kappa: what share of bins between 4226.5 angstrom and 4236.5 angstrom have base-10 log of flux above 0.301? 0.3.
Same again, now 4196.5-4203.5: 0.6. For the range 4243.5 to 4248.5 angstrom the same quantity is 0.8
